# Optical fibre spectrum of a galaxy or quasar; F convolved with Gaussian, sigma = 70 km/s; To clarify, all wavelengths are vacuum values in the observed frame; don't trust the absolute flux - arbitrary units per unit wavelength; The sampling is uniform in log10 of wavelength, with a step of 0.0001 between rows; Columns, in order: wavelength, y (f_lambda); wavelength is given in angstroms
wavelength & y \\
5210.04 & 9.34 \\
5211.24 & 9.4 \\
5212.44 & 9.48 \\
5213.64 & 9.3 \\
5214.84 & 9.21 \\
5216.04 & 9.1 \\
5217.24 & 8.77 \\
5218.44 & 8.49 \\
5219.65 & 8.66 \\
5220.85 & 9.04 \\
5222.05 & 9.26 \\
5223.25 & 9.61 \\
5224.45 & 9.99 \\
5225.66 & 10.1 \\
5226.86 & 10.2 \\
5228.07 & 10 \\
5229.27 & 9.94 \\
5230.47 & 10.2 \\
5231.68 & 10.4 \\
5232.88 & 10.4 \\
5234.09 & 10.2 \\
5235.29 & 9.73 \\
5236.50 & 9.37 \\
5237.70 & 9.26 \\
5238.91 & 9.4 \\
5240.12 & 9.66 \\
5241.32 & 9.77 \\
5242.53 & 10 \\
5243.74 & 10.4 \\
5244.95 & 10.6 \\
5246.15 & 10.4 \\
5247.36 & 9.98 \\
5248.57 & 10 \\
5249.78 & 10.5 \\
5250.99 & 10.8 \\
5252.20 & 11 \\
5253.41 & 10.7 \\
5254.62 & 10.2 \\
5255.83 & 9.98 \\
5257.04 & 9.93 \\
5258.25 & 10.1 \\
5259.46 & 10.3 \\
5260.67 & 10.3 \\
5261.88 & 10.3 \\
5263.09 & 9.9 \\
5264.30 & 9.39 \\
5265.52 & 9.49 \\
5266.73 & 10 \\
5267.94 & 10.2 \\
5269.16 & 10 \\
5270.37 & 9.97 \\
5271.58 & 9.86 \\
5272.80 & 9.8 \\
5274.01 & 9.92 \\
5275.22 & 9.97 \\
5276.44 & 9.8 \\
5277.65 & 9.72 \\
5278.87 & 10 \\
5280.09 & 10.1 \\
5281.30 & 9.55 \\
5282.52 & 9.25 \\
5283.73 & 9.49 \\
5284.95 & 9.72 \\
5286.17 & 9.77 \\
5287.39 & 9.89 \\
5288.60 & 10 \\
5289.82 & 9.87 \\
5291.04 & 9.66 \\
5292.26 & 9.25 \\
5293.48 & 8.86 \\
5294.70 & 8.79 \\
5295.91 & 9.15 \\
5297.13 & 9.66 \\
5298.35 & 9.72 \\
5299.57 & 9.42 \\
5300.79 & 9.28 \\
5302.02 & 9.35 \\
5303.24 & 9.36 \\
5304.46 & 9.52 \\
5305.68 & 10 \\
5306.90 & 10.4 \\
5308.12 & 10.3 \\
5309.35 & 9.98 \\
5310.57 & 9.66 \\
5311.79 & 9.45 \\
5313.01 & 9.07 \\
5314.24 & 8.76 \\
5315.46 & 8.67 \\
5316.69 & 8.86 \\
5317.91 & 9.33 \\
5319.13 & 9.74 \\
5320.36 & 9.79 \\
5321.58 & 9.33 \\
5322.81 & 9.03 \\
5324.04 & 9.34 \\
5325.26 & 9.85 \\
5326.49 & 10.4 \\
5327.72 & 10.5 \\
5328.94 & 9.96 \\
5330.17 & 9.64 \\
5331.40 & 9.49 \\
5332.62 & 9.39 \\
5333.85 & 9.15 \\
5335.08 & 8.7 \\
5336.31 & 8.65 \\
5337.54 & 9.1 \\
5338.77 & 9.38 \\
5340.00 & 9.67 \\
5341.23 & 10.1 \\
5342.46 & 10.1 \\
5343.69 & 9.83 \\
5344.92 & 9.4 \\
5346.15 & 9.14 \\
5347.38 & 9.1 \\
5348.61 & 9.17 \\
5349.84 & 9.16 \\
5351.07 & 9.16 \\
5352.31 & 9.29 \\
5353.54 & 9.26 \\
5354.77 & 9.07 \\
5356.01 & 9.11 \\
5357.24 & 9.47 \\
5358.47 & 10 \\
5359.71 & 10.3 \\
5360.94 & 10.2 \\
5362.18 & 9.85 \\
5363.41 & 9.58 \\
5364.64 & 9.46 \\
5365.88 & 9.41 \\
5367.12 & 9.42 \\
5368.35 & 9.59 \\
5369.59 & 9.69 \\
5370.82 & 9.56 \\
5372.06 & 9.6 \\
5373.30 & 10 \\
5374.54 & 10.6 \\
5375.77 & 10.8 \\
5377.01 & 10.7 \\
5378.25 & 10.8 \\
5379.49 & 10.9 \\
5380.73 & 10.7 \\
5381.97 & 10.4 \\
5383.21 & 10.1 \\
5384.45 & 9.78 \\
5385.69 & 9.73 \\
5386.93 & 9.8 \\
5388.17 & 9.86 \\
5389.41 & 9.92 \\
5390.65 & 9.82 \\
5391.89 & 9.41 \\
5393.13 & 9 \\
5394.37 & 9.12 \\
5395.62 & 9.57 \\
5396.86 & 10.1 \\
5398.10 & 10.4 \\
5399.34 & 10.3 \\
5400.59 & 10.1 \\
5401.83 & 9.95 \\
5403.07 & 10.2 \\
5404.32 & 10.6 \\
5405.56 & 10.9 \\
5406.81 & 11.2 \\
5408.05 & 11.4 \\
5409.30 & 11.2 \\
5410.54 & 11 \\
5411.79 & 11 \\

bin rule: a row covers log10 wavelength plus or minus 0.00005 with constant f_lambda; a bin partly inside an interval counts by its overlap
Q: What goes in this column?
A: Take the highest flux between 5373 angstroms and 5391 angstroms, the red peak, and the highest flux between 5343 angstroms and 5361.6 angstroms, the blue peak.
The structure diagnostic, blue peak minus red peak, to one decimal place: -0.6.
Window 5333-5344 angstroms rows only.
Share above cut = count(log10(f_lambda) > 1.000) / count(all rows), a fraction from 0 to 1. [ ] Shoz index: 0.22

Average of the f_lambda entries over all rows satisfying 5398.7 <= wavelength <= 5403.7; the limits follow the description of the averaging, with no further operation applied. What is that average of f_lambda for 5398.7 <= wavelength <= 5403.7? 10.1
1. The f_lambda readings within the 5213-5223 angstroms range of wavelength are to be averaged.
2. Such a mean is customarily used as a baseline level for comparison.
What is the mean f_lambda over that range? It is 9.0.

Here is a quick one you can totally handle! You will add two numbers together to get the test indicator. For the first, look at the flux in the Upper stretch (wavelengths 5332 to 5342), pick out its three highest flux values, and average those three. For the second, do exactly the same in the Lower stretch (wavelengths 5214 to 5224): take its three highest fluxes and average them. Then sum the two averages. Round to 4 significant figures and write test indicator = 19.08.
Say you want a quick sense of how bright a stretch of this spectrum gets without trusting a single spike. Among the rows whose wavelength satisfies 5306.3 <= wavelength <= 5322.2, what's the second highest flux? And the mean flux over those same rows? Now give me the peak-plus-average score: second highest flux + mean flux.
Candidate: 19.8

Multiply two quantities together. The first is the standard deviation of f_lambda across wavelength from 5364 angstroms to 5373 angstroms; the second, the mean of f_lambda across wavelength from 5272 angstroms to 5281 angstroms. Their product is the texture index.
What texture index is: 1.0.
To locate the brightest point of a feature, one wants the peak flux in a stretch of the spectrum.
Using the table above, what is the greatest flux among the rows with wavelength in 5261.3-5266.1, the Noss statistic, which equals 10.3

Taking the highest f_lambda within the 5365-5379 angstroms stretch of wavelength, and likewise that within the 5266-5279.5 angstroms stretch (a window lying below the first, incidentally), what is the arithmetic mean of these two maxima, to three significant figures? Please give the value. 10.5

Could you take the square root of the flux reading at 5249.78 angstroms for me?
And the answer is 3.24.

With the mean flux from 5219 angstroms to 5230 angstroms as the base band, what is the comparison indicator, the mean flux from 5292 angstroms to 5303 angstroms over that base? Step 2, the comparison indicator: 0.96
